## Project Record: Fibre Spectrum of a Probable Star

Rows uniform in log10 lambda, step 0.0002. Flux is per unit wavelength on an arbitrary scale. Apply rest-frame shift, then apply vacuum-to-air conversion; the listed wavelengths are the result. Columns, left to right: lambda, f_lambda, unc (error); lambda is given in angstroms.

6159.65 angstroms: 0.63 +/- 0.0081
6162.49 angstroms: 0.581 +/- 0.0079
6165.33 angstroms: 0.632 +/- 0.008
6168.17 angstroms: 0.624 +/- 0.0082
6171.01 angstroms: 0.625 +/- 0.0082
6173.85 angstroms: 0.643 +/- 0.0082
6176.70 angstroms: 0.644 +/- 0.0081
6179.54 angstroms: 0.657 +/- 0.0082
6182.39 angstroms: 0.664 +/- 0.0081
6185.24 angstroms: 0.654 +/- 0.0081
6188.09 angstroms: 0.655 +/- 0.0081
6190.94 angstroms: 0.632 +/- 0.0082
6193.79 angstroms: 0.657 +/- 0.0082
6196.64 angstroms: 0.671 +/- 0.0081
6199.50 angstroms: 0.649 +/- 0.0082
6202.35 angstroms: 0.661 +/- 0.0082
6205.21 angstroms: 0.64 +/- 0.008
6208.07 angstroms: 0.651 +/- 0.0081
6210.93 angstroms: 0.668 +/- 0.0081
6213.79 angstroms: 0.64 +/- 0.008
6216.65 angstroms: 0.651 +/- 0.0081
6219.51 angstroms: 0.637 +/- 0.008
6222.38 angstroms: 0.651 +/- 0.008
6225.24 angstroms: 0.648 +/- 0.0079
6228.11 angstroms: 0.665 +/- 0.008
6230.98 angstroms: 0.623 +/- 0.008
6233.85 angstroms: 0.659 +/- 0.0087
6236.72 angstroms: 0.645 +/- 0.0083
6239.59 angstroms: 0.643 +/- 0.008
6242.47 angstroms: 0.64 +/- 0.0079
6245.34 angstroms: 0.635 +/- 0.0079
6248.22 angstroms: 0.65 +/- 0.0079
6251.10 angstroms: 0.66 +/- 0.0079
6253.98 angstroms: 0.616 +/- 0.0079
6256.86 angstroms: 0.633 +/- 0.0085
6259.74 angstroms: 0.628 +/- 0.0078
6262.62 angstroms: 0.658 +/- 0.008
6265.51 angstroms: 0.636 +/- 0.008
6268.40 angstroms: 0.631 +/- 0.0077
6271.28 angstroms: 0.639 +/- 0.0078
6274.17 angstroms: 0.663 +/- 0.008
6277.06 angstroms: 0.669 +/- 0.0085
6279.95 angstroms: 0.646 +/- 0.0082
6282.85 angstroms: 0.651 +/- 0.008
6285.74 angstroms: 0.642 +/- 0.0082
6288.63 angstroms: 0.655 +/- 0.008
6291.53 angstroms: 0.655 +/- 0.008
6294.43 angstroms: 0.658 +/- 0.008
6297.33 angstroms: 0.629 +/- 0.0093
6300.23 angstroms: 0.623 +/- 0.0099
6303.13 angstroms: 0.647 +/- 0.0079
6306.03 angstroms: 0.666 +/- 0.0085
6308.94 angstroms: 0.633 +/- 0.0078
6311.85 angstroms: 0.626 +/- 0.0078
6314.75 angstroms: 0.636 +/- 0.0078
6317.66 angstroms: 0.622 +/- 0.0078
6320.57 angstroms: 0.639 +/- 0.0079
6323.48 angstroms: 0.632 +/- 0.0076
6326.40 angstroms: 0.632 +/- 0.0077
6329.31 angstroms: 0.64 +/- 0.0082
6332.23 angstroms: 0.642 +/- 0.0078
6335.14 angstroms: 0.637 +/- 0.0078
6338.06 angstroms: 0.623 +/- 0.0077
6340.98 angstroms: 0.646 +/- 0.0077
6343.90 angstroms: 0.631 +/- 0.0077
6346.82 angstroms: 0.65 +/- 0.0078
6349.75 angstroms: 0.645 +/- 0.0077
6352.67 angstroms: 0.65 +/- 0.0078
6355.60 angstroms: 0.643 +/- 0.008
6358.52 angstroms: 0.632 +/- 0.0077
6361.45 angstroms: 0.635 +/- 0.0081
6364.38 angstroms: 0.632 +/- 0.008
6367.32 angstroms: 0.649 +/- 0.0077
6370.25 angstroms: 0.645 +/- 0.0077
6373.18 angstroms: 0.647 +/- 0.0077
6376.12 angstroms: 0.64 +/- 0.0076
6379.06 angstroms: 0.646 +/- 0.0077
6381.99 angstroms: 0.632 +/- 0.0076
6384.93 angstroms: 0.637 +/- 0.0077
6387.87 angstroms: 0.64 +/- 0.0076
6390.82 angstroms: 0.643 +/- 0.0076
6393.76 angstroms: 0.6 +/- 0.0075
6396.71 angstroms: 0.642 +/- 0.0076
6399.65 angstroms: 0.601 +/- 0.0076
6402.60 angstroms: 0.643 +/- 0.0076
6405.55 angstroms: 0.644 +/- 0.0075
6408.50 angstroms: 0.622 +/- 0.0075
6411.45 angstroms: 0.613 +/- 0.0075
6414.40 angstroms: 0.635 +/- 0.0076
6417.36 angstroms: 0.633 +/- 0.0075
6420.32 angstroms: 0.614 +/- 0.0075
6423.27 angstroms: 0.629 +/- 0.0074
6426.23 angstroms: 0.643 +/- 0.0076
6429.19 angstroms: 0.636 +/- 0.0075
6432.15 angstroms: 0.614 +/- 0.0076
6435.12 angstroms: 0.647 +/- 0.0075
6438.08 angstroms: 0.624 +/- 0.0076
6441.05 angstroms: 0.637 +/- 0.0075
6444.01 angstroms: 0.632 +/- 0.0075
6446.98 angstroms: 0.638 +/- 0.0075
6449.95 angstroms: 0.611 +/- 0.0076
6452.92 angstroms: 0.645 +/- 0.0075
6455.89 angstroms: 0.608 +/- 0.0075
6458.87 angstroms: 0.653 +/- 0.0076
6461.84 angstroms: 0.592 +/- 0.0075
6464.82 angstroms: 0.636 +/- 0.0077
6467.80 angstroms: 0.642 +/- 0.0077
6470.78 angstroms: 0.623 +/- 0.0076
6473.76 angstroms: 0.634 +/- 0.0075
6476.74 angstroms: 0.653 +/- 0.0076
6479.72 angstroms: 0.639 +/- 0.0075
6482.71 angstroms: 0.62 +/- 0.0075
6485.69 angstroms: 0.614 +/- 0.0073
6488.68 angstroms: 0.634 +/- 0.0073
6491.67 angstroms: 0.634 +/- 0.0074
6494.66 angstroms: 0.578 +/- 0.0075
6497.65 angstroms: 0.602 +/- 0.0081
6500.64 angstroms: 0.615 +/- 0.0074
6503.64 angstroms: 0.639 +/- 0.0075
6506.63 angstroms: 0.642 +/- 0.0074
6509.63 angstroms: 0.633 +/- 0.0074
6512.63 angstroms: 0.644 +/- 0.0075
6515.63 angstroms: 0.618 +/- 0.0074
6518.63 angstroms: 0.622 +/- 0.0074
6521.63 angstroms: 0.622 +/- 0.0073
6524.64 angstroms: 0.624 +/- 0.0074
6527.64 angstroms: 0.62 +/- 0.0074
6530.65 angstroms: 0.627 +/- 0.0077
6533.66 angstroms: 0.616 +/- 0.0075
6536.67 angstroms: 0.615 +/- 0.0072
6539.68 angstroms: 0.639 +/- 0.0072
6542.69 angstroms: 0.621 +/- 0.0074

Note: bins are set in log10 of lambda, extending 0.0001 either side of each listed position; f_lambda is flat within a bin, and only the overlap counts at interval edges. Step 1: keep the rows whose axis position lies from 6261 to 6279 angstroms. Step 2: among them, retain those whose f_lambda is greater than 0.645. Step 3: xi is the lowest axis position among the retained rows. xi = 6262.62 angstroms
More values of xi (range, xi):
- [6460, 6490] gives 6476.74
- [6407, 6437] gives 6435.12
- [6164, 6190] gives 6179.54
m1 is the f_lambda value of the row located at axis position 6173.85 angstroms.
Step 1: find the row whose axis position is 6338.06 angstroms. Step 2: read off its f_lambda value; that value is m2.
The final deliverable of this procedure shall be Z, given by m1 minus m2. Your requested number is 0.020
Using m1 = 0.643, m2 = 0.623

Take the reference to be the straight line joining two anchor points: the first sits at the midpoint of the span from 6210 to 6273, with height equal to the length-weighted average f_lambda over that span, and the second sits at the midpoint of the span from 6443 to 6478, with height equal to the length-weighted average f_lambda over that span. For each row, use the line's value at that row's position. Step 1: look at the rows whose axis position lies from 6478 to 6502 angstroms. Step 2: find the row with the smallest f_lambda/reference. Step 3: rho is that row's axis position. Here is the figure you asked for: 6494.66 angstroms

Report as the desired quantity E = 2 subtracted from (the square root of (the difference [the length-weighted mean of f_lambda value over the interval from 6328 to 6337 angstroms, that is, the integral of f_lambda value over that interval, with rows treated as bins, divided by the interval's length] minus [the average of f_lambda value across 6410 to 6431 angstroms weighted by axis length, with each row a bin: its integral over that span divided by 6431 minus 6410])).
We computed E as -1.90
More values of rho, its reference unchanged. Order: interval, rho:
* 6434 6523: 6494.66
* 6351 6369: 6358.52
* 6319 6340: 6338.06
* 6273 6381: 6300.23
